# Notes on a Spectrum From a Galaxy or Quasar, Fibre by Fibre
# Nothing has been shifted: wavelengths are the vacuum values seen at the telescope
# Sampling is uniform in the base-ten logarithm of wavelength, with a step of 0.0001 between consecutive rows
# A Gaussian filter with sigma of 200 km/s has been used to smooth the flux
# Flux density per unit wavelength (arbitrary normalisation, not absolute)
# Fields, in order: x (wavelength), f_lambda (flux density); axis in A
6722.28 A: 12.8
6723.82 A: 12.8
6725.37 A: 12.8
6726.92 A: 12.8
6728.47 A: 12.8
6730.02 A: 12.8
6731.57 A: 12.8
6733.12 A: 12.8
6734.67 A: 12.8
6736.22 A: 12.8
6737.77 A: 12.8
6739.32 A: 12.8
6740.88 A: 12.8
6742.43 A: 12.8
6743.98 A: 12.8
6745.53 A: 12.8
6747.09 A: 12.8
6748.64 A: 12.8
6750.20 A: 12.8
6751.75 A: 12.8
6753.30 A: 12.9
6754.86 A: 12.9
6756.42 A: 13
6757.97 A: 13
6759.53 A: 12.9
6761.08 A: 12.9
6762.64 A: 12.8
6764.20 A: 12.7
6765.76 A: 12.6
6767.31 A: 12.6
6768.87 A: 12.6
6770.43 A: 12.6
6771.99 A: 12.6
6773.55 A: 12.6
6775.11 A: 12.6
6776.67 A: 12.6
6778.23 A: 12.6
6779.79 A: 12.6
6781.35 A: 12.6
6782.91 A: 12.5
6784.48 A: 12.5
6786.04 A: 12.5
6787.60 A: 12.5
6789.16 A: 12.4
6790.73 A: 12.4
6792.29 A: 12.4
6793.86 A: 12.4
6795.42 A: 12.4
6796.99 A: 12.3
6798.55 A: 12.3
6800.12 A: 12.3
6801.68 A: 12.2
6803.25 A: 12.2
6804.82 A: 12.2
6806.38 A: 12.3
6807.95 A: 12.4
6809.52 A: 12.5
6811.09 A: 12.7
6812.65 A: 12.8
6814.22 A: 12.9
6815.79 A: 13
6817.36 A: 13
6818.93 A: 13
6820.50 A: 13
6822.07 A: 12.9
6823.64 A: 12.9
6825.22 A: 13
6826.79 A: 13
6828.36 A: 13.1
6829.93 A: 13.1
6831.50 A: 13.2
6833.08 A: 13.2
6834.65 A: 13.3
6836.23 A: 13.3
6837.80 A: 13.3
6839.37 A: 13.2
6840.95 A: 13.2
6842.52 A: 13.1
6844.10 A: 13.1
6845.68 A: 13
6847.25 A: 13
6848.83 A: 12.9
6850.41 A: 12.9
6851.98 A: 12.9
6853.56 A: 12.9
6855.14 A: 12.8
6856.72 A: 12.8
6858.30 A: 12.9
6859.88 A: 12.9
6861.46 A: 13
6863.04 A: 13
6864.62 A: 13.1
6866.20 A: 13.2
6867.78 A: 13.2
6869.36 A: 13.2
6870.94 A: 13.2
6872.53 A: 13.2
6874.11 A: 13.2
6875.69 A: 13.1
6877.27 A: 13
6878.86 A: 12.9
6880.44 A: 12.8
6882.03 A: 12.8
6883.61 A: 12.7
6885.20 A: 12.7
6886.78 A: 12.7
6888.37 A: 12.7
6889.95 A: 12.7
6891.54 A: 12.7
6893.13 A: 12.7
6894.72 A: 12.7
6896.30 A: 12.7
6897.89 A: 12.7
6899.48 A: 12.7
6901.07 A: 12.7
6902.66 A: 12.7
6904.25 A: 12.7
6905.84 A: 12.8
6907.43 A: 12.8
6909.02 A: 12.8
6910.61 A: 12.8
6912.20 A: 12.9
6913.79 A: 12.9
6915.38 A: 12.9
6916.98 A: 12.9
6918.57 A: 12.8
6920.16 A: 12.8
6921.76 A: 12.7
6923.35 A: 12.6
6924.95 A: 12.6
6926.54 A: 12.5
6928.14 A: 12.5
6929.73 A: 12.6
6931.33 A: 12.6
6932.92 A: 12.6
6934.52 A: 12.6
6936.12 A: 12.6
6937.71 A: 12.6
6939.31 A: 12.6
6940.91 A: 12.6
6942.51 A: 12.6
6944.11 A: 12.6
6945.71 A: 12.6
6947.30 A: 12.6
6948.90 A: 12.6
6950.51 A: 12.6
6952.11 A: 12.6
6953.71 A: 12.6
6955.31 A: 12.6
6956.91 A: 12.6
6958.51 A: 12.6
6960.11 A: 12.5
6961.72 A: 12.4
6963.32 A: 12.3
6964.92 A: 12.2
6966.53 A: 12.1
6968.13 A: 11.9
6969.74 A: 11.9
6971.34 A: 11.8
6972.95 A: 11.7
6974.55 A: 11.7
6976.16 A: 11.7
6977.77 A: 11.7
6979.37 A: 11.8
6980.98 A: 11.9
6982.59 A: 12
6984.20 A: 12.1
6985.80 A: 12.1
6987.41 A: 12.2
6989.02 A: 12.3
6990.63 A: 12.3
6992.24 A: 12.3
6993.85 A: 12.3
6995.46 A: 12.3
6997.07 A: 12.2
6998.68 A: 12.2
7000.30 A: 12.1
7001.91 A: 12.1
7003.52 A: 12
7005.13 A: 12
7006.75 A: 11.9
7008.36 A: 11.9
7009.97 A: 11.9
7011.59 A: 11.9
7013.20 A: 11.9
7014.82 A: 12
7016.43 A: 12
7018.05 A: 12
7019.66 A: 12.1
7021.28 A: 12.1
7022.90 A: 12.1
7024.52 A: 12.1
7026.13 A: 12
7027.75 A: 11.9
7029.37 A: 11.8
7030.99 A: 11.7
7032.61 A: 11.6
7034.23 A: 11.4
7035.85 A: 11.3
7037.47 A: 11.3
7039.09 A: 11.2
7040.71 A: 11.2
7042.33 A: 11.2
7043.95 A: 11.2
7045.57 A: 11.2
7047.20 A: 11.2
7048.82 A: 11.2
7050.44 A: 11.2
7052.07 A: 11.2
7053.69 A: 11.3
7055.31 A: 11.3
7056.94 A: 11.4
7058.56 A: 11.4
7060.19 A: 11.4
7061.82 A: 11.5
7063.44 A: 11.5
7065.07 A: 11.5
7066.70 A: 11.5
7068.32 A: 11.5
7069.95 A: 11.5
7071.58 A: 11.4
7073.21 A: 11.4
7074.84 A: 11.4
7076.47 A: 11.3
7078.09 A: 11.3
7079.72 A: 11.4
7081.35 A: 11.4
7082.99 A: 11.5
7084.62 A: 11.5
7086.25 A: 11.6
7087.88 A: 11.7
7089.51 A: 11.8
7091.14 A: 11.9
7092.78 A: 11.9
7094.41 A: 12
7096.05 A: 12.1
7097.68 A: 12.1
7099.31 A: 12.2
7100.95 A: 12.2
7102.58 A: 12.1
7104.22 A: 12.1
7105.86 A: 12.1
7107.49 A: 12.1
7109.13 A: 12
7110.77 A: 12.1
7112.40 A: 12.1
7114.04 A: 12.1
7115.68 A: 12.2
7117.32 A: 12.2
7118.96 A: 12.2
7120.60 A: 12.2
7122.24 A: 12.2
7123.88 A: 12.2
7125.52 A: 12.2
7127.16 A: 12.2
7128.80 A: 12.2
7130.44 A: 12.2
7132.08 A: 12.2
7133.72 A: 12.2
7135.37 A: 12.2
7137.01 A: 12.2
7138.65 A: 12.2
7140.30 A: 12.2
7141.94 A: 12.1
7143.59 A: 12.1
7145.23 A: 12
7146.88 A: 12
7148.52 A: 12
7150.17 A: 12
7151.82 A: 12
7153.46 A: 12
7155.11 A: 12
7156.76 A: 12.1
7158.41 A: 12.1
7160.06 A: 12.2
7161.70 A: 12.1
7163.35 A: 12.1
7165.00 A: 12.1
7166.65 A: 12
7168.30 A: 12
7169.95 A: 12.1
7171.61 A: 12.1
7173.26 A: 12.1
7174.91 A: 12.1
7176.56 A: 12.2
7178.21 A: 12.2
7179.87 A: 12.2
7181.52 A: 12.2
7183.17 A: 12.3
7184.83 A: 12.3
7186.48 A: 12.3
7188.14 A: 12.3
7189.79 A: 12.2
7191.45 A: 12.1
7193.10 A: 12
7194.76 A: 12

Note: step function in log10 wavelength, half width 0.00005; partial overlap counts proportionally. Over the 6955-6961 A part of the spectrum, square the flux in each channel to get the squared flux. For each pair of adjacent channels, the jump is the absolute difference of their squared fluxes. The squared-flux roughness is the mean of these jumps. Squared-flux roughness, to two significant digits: 0.84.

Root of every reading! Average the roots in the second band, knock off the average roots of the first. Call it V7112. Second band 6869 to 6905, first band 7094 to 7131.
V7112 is 0.10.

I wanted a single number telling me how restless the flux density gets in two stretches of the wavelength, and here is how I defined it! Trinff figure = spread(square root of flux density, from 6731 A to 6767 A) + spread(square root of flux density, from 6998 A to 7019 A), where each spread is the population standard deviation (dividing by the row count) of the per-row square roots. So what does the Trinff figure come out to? 0.025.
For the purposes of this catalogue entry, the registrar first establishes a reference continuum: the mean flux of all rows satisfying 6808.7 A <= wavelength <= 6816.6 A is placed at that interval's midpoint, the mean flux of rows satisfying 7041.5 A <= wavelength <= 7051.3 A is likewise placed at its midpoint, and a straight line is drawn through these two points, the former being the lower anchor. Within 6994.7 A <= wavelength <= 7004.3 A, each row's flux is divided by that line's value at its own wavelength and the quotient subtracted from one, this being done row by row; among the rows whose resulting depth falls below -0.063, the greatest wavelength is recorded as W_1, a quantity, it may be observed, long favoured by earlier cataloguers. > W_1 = 6995.46 A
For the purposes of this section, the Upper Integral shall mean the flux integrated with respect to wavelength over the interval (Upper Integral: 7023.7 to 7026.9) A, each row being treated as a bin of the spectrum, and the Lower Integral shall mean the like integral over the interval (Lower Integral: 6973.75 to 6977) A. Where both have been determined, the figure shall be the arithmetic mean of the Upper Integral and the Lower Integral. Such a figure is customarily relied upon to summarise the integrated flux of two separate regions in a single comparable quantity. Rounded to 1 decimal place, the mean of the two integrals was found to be 38.3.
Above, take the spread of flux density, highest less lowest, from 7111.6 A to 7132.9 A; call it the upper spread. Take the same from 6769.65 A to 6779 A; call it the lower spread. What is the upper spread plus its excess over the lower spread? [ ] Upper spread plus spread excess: 0.20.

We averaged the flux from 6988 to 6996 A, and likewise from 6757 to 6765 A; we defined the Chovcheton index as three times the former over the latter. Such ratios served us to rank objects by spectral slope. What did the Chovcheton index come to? 2.87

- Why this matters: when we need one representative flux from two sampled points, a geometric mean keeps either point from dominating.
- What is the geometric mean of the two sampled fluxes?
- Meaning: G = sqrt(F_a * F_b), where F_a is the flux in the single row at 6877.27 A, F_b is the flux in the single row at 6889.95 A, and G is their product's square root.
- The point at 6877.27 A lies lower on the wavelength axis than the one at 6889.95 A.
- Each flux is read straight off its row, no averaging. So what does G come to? 12.8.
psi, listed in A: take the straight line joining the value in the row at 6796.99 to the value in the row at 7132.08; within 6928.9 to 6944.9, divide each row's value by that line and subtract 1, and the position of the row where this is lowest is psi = 6929.73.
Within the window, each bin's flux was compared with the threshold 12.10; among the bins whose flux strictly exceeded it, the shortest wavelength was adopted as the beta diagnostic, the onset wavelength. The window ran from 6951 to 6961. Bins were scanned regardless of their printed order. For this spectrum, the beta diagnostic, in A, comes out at 6952.11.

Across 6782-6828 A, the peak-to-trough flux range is 0.80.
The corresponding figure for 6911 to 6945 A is 0.40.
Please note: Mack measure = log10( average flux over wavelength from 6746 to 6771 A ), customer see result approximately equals 1.107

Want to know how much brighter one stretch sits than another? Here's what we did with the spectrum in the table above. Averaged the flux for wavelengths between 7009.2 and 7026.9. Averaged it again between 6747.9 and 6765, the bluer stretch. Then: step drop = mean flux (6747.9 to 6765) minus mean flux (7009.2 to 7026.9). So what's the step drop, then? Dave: 0.85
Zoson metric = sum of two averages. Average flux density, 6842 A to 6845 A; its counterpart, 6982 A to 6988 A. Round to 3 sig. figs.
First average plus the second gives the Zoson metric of 25.2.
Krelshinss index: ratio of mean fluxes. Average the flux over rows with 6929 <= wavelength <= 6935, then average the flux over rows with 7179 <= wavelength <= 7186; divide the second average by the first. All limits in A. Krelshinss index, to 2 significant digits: 0.97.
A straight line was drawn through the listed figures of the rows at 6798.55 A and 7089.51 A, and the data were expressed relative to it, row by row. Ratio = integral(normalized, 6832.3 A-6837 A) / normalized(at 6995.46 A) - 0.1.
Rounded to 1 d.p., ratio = 4.9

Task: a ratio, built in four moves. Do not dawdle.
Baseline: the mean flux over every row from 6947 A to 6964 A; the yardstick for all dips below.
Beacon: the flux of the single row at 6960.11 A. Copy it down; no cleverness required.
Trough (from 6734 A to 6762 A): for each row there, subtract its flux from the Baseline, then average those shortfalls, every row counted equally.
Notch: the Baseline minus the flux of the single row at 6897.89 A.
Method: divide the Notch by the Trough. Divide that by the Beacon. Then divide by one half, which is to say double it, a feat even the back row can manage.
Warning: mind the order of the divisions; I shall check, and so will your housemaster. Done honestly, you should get 0.1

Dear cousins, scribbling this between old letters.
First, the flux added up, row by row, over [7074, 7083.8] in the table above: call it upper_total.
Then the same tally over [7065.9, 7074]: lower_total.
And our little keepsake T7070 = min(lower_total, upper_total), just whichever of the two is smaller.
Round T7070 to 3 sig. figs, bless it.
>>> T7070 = 57.3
